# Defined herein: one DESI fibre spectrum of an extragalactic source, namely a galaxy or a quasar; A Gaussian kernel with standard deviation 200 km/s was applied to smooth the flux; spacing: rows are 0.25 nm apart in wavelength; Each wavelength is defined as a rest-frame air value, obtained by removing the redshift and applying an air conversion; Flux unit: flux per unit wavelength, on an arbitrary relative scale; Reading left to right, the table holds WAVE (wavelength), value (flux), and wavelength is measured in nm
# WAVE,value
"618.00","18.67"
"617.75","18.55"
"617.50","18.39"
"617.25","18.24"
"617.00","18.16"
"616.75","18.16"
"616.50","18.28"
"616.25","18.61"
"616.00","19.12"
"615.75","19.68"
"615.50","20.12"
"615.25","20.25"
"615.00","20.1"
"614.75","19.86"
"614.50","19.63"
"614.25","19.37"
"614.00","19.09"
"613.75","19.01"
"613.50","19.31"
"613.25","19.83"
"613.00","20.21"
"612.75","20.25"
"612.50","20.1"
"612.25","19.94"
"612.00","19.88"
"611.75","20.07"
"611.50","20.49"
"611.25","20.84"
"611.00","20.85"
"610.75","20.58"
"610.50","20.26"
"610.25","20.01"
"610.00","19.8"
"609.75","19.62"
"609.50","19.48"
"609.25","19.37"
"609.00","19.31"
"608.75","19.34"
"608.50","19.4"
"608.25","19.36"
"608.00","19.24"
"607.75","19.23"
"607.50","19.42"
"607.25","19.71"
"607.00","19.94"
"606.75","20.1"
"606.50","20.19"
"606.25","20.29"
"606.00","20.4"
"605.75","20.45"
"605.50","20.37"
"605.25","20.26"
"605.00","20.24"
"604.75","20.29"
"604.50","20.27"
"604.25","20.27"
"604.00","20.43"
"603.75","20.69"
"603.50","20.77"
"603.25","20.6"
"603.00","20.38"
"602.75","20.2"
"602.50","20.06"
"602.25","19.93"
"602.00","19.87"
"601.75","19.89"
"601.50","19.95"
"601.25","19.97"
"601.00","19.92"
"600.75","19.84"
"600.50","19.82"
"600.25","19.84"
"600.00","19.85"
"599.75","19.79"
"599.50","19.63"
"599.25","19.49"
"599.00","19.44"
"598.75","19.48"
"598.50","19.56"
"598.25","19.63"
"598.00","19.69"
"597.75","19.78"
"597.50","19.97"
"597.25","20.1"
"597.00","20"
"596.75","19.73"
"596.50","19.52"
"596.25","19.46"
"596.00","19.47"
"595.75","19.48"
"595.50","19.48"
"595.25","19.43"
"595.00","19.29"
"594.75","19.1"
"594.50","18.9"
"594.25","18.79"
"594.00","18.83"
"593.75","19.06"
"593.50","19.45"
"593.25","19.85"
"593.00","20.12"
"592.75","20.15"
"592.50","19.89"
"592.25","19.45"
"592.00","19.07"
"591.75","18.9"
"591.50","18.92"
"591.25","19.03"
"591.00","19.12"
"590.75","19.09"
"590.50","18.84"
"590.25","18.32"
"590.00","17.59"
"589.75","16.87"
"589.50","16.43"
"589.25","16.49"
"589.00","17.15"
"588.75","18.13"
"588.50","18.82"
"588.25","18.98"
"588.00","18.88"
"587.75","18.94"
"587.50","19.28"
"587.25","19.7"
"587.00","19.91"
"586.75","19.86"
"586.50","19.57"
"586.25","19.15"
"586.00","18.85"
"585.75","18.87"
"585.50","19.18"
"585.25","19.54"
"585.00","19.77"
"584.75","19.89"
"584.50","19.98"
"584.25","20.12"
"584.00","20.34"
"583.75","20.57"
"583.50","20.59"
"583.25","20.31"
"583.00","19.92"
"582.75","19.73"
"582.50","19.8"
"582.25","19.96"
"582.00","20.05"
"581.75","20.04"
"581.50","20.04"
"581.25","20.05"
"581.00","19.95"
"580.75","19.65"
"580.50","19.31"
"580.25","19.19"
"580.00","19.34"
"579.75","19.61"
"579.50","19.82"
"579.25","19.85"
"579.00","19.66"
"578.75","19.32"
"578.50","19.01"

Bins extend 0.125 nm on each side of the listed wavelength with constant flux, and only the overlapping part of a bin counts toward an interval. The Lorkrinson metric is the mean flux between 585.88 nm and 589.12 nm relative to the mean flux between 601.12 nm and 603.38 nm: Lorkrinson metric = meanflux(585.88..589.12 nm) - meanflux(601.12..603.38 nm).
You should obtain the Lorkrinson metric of -1.1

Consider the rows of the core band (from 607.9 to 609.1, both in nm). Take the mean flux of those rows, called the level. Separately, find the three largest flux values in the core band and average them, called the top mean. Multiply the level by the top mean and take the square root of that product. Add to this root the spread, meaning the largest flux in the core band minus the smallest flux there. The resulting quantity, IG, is 19.5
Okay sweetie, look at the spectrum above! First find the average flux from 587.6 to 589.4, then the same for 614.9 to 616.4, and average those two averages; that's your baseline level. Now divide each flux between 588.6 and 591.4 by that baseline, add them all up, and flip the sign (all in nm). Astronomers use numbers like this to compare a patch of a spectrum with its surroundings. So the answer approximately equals -10.4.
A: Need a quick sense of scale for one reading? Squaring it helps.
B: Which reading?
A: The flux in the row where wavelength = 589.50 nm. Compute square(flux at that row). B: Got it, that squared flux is 270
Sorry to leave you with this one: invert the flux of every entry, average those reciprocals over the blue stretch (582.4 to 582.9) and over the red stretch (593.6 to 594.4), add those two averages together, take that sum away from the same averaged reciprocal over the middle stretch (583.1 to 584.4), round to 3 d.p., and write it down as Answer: -0.054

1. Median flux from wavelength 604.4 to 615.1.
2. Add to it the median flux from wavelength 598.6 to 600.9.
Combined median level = 39.7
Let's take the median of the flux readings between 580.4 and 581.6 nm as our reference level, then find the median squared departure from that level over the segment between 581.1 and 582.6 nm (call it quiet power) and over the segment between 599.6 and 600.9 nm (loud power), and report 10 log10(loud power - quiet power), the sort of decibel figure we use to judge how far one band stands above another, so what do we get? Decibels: -25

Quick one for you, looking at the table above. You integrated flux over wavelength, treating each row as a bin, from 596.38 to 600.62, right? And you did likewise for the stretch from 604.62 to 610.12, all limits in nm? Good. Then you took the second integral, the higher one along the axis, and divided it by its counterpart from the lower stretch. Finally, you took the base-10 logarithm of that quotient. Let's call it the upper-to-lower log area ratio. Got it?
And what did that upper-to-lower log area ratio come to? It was 0.11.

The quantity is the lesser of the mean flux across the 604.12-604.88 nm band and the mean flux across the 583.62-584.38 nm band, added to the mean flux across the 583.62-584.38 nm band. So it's 40.6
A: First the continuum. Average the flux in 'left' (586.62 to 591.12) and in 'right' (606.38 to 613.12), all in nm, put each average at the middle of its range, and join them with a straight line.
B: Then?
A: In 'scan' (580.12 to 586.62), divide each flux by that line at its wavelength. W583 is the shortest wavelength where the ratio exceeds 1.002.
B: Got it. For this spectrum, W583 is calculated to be 580.25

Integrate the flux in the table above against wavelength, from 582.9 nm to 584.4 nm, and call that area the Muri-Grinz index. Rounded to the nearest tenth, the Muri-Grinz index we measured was 30.5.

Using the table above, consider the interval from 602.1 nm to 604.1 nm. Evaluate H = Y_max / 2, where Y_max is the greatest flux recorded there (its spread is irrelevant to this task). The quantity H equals 10.4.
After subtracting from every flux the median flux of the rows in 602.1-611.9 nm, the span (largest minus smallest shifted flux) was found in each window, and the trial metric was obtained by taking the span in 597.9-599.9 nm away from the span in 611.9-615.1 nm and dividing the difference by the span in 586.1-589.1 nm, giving 0.3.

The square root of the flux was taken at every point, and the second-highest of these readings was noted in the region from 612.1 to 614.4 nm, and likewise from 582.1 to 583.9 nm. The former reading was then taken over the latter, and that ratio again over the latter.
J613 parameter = 0.219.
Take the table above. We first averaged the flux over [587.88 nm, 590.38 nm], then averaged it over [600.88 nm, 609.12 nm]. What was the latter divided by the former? 1.13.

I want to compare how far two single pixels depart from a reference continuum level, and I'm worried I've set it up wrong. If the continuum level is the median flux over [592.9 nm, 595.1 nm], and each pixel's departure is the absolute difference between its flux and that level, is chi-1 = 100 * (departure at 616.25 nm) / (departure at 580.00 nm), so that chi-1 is 204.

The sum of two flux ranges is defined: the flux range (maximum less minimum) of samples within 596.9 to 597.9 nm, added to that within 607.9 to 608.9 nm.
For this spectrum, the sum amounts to 0.48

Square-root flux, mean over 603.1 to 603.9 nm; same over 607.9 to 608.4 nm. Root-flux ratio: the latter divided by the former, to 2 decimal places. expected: 0.97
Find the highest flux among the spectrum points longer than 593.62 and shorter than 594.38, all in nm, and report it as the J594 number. 19.06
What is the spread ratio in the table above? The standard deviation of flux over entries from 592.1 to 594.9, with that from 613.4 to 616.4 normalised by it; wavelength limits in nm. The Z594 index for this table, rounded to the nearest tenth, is 1.0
